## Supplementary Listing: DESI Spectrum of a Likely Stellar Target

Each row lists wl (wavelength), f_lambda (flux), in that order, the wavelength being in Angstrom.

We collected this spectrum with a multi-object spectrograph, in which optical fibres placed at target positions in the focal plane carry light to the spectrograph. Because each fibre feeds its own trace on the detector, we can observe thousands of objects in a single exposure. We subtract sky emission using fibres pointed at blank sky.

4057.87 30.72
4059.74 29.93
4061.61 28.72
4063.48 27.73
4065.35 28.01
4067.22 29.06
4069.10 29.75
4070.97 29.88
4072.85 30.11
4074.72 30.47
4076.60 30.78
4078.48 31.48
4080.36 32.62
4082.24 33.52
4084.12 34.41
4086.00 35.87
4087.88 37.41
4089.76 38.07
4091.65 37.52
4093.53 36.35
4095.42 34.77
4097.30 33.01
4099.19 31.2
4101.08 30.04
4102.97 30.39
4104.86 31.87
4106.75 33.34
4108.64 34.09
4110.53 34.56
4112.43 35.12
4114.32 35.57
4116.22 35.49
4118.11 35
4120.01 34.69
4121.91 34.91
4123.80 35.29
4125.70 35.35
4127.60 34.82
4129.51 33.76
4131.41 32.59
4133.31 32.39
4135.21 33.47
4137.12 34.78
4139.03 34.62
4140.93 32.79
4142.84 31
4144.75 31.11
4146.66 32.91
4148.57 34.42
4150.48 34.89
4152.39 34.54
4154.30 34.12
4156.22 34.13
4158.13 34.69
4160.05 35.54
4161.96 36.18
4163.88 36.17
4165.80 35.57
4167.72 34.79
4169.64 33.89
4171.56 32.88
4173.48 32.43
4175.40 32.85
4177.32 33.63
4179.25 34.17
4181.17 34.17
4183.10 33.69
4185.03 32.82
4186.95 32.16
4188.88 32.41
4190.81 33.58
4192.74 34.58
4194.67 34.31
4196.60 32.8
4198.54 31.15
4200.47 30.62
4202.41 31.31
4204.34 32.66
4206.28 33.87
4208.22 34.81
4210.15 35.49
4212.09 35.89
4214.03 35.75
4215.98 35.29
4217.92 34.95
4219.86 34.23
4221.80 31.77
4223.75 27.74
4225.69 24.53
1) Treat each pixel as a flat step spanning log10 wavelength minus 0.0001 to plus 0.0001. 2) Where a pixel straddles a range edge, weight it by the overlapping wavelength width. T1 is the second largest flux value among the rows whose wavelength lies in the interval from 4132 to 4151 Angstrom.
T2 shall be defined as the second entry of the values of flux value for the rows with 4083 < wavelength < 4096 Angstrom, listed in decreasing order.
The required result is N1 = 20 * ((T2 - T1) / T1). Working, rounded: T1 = 34.78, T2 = 37.52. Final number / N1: 1.6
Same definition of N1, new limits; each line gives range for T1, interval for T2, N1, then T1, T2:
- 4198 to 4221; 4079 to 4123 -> 1.0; 35.75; 37.52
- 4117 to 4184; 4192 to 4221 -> -0.2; 36.17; 35.75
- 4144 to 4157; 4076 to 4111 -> 1.7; 34.54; 37.52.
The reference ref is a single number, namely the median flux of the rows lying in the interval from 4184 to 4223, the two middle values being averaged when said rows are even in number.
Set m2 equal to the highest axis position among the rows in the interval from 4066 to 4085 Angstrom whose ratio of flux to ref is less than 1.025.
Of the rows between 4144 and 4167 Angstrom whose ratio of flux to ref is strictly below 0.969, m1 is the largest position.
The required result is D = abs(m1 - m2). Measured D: 60.6 Angstrom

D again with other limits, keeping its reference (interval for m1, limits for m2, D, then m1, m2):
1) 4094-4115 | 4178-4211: 101.4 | 4104.86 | 4206.28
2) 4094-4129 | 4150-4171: 64.8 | 4104.86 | 4169.64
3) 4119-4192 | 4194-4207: 17.4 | 4188.88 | 4206.28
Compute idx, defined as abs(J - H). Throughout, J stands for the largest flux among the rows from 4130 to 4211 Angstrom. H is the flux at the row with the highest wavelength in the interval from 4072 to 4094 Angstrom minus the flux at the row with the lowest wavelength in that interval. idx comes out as 29.9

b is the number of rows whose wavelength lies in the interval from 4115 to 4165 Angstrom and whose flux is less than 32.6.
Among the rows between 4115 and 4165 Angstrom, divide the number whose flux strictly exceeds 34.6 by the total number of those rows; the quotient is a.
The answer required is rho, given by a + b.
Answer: 4.5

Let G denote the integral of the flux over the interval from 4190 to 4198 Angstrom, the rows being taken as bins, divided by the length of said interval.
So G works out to 33.7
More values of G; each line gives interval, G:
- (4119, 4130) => 34.8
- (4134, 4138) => 34.0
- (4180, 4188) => 33.2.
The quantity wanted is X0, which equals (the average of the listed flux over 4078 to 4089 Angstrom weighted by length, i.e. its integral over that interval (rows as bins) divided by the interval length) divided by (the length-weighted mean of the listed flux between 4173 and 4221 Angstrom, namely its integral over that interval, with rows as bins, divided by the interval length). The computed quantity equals 1.02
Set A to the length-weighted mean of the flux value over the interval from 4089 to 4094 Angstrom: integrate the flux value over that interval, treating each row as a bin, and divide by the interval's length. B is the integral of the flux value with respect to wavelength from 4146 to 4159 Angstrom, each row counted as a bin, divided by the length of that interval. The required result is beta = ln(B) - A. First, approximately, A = 37.4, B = 34.3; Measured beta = -33.8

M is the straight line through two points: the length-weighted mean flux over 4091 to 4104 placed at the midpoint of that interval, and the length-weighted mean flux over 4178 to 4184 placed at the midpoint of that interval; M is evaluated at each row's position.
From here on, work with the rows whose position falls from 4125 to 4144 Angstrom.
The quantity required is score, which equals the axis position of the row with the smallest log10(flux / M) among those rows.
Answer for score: 4142.84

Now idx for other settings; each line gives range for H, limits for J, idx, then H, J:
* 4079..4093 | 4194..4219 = 31.0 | 4.9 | 35.89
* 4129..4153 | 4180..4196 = 33.8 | 0.8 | 34.58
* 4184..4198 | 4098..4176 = 36.2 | 0.0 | 36.18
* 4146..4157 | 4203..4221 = 34.7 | 1.2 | 35.89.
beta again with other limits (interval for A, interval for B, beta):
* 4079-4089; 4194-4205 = -31.2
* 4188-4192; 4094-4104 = -29.6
